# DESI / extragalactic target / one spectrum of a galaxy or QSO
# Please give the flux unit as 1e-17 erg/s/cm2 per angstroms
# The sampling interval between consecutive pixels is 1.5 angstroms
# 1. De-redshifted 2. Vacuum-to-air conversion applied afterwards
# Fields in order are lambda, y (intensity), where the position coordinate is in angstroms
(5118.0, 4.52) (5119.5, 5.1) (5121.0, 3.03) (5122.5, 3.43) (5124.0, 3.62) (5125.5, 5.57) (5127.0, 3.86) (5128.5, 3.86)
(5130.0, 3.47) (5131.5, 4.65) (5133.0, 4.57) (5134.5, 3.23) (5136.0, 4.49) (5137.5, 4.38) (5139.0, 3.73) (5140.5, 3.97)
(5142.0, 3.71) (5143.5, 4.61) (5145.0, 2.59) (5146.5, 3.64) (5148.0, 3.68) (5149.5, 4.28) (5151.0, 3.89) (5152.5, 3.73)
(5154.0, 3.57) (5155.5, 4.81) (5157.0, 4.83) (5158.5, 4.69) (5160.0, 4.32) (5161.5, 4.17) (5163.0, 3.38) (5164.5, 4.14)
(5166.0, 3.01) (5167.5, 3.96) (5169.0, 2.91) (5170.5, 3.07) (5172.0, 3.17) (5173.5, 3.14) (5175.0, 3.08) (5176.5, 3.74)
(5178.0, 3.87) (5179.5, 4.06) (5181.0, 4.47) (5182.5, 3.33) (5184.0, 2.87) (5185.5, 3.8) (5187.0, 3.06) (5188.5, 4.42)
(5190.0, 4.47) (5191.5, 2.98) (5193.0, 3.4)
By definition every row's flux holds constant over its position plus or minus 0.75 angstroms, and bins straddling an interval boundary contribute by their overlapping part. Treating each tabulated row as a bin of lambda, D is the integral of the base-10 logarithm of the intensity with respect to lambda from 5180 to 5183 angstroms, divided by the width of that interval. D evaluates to 0.59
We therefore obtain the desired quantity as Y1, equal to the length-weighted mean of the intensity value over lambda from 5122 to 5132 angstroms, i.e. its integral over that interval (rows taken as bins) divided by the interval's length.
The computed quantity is 4.1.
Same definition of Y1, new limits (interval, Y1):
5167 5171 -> 3.3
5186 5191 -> 3.9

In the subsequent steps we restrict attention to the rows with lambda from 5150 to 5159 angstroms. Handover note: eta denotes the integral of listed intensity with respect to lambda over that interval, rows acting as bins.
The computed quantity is 38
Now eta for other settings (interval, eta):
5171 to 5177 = 20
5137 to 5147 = 38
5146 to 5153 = 27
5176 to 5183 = 27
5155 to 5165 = 43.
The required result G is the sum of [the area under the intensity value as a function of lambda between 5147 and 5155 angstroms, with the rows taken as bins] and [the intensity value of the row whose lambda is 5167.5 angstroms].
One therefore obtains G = 34.8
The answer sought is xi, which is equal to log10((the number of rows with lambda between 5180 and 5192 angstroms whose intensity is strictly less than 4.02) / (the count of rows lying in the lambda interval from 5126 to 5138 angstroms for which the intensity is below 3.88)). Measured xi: 0.10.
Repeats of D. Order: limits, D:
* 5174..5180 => 0.56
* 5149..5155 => 0.59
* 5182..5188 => 0.52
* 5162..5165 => 0.57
